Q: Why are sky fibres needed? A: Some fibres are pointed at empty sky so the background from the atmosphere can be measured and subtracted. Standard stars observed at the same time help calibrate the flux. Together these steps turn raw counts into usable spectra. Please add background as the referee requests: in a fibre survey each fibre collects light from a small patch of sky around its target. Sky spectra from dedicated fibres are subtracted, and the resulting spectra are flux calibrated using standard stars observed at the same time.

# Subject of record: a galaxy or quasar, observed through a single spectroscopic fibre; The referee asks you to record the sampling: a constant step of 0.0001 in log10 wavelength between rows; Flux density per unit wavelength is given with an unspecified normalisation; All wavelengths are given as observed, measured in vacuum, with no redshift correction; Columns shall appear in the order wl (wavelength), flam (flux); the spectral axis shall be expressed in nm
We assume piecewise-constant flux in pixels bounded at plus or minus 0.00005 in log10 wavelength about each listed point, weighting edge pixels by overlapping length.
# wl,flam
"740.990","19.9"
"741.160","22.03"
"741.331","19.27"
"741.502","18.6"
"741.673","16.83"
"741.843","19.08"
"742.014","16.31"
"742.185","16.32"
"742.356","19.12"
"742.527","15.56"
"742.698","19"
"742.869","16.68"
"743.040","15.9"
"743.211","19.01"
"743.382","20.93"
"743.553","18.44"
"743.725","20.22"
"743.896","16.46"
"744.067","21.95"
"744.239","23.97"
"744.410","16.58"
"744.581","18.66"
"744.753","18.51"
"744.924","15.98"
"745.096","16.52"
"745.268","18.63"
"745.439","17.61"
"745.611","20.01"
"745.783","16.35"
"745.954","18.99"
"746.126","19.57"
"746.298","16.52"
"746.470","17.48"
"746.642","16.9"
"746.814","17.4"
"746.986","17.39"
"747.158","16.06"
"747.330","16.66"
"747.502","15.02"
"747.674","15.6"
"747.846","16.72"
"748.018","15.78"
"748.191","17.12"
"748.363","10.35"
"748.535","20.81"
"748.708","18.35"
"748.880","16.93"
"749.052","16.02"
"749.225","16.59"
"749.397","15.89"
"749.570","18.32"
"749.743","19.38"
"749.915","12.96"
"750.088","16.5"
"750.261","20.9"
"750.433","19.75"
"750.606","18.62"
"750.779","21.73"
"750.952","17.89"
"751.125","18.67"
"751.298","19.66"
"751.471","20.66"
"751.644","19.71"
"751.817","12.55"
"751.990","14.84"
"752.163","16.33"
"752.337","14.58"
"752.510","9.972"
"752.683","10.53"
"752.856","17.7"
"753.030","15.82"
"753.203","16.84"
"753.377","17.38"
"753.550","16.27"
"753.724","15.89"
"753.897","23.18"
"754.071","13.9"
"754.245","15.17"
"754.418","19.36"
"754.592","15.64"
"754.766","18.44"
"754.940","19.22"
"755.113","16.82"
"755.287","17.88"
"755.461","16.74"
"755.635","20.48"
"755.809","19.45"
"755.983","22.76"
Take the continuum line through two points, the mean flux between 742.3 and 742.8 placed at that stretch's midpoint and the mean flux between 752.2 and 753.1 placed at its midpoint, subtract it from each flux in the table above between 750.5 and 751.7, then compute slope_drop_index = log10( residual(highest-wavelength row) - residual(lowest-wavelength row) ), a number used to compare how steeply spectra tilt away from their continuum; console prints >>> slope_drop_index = 0.18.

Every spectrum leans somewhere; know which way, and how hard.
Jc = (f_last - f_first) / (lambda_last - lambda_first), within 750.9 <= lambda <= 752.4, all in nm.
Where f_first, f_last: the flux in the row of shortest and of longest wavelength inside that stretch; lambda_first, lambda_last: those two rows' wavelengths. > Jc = -2.4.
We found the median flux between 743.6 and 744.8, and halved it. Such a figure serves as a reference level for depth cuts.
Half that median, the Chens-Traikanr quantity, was 9.3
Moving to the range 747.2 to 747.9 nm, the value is 8.1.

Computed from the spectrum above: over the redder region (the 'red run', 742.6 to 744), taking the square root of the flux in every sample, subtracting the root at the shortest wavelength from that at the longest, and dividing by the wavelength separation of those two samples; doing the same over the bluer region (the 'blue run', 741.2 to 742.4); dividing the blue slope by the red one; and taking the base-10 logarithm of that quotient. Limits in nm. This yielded -1.2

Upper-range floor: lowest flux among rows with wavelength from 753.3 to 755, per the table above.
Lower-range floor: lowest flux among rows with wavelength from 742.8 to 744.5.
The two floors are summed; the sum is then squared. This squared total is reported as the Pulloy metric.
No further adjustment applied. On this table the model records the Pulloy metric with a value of 888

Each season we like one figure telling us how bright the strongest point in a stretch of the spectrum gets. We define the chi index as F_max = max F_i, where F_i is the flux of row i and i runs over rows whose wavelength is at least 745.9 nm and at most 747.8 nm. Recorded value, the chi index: 19.57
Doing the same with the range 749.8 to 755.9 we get 23.18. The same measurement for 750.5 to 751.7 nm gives 21.73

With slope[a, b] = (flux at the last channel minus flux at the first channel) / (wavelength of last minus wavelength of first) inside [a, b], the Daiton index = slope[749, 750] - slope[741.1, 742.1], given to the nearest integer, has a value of 3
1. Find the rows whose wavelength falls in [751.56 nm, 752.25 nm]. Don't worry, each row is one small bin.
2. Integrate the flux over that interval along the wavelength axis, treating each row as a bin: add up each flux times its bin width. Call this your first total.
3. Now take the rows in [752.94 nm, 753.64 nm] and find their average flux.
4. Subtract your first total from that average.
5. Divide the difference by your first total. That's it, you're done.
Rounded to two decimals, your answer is 0.51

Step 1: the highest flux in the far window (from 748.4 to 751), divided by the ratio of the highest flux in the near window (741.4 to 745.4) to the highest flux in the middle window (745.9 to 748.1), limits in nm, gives 18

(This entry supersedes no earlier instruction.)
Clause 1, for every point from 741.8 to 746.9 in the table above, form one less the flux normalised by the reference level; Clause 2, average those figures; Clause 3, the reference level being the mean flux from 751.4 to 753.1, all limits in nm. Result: -0.19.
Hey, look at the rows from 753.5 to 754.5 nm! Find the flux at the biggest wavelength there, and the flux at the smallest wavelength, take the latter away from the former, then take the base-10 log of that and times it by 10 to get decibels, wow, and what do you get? 4.9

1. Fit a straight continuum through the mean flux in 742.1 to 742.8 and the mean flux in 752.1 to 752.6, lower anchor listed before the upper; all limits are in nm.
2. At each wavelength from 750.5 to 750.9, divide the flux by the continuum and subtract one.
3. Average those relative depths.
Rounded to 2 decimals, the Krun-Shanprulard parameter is 0.41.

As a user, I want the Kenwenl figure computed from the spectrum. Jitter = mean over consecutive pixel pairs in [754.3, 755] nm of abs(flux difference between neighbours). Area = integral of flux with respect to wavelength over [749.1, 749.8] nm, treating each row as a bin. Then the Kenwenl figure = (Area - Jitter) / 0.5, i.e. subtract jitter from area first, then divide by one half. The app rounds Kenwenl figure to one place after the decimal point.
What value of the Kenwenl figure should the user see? 19.4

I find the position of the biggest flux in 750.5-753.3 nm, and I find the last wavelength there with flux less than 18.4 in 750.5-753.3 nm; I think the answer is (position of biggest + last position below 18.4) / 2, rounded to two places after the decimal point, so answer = 751.99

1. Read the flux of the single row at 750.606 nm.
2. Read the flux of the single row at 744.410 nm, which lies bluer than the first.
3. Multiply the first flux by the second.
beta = 309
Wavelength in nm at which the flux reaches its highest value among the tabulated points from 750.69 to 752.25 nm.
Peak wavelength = 750.779 nm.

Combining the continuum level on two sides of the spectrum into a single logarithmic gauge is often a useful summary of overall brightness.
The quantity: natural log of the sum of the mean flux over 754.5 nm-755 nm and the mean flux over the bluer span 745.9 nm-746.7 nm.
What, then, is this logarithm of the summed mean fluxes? 3.57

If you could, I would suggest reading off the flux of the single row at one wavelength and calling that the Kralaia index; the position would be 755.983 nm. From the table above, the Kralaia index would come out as 22.76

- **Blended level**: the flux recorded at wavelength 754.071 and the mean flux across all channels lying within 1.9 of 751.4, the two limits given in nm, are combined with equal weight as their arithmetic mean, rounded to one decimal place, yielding 15.4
